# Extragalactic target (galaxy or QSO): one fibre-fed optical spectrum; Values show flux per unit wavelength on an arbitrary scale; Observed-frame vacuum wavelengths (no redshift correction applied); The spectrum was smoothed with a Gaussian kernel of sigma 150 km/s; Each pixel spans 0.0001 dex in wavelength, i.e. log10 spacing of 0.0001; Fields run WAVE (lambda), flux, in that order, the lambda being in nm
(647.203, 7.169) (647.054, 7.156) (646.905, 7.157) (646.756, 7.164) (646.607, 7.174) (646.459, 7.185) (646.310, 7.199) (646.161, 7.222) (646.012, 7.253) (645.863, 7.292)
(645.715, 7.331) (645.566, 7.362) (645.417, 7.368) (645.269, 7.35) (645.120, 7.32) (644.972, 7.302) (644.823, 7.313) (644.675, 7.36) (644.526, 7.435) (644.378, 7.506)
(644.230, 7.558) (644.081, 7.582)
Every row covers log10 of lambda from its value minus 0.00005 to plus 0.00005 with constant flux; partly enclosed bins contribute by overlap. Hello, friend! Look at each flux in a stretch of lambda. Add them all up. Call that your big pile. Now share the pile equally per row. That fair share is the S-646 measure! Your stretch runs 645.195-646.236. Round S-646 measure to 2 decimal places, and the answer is 7.31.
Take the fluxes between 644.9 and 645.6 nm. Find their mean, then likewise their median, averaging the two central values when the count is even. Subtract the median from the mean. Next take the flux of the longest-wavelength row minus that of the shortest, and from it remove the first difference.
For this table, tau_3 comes 0.07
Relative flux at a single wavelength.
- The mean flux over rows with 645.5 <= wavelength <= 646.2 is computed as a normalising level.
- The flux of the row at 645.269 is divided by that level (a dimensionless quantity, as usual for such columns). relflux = 1.01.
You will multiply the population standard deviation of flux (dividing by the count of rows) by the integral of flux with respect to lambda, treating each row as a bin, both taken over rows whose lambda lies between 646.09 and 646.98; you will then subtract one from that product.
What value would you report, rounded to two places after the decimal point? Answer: -0.86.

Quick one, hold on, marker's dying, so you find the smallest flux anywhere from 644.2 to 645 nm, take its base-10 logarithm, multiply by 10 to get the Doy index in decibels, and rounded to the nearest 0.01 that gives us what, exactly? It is 8.63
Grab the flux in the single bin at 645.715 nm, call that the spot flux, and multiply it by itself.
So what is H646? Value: 53.7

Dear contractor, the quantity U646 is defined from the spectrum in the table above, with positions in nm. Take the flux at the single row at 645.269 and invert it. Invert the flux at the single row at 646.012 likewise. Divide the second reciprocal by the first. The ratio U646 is 1.01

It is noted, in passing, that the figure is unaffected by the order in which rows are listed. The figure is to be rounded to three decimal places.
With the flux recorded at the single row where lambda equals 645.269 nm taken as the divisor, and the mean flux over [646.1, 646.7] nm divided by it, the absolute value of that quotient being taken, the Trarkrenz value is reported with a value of 0.979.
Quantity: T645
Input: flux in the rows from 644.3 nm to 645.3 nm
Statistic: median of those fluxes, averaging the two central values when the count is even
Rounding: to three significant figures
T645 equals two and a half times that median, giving 18.4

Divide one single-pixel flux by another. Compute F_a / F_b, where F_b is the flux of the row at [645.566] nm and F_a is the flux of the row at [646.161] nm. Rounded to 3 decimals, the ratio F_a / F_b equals 0.981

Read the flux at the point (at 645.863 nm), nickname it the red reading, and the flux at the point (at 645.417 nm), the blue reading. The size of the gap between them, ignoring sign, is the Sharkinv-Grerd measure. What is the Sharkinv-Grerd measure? 0.08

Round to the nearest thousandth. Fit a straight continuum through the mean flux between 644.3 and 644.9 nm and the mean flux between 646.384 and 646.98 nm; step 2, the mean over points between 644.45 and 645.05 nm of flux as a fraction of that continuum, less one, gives -0.005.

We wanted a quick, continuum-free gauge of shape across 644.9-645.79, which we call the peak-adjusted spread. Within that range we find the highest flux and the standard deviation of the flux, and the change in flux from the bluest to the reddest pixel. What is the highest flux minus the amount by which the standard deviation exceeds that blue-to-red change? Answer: 7.37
